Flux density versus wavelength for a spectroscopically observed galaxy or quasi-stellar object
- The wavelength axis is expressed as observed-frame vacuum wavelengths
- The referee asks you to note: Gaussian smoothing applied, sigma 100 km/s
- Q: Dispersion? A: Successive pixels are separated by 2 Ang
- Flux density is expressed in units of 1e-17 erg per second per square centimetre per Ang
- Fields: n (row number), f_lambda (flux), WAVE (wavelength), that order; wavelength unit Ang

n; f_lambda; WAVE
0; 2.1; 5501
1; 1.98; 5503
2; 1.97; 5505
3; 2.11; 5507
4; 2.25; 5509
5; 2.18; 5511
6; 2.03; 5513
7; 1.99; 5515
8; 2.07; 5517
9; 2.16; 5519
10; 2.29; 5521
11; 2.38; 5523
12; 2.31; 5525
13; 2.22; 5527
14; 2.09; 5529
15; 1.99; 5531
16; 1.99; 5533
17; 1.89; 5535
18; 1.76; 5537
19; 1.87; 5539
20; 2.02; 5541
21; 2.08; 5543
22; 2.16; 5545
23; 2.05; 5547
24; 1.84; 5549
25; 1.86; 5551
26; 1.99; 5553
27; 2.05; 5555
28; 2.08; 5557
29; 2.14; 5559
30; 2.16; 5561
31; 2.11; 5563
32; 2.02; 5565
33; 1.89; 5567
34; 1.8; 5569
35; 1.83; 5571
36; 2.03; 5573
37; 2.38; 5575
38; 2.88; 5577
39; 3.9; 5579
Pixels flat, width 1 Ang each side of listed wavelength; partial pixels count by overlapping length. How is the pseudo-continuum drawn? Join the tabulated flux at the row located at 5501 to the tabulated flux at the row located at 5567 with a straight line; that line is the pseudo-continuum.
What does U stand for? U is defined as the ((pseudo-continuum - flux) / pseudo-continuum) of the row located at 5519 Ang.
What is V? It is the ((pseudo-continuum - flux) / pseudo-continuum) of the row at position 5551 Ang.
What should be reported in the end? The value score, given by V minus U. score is 0.1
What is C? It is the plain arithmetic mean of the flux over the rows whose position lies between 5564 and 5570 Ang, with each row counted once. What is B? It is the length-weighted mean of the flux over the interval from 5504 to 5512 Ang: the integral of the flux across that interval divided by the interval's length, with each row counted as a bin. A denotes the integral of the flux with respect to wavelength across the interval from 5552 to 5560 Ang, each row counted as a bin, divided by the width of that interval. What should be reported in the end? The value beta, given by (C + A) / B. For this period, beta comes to 1.87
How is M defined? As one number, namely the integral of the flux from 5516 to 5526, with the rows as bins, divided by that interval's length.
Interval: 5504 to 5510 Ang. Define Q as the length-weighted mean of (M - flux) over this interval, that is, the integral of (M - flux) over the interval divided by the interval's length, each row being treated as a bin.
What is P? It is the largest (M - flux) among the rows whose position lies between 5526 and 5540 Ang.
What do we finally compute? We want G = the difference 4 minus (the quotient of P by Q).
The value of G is 0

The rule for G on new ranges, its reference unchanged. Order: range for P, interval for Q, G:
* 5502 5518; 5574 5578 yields 5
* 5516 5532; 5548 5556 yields 3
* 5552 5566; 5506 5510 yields 0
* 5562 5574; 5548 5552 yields 3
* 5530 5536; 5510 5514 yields 1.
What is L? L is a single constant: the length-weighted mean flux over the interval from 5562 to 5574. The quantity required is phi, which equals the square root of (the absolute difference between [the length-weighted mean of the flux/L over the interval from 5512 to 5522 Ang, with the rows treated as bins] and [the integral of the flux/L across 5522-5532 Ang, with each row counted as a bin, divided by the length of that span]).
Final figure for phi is 0.22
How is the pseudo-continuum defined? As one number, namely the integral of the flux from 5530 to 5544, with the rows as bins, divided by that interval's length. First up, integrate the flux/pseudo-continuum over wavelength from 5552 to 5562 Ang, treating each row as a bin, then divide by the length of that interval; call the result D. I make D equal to 1.07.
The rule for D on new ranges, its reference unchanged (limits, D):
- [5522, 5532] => 1.13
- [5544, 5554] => 1.02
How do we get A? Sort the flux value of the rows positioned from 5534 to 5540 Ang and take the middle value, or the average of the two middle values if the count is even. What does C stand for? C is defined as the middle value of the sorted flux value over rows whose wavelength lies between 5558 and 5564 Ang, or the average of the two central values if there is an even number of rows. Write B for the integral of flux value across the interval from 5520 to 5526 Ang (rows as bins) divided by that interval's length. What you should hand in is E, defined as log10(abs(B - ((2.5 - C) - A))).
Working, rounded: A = 1.87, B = 2.3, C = 2.14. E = 0.584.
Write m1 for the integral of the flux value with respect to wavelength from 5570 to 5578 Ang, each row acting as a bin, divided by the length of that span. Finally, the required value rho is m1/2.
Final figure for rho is 1.14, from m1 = 2.3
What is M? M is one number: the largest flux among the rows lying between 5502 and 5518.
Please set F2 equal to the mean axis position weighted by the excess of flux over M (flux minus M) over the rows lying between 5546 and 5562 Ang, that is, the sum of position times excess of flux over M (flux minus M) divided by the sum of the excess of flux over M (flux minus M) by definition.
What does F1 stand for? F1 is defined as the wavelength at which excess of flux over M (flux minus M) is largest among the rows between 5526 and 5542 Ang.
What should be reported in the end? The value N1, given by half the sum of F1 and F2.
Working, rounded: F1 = 5527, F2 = 5552.4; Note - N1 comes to 5539.7 Ang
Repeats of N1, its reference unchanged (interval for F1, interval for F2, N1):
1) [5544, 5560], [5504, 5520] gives 5528.4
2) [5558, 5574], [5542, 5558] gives 5555.7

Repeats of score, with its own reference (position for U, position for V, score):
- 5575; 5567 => 0.3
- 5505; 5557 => -0.1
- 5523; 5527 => 0.1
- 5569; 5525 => -0.2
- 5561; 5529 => 0.1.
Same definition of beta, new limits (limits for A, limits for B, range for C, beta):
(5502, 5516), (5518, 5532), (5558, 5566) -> 1.90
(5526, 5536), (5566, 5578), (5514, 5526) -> 1.98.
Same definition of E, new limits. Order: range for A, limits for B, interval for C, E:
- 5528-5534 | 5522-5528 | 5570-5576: 0.582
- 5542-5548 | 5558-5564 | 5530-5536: 0.569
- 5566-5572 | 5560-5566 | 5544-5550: 0.541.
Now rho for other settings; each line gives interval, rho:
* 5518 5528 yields 1.14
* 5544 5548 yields 1.05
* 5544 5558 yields 1.00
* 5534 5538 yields 0.91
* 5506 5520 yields 1.06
